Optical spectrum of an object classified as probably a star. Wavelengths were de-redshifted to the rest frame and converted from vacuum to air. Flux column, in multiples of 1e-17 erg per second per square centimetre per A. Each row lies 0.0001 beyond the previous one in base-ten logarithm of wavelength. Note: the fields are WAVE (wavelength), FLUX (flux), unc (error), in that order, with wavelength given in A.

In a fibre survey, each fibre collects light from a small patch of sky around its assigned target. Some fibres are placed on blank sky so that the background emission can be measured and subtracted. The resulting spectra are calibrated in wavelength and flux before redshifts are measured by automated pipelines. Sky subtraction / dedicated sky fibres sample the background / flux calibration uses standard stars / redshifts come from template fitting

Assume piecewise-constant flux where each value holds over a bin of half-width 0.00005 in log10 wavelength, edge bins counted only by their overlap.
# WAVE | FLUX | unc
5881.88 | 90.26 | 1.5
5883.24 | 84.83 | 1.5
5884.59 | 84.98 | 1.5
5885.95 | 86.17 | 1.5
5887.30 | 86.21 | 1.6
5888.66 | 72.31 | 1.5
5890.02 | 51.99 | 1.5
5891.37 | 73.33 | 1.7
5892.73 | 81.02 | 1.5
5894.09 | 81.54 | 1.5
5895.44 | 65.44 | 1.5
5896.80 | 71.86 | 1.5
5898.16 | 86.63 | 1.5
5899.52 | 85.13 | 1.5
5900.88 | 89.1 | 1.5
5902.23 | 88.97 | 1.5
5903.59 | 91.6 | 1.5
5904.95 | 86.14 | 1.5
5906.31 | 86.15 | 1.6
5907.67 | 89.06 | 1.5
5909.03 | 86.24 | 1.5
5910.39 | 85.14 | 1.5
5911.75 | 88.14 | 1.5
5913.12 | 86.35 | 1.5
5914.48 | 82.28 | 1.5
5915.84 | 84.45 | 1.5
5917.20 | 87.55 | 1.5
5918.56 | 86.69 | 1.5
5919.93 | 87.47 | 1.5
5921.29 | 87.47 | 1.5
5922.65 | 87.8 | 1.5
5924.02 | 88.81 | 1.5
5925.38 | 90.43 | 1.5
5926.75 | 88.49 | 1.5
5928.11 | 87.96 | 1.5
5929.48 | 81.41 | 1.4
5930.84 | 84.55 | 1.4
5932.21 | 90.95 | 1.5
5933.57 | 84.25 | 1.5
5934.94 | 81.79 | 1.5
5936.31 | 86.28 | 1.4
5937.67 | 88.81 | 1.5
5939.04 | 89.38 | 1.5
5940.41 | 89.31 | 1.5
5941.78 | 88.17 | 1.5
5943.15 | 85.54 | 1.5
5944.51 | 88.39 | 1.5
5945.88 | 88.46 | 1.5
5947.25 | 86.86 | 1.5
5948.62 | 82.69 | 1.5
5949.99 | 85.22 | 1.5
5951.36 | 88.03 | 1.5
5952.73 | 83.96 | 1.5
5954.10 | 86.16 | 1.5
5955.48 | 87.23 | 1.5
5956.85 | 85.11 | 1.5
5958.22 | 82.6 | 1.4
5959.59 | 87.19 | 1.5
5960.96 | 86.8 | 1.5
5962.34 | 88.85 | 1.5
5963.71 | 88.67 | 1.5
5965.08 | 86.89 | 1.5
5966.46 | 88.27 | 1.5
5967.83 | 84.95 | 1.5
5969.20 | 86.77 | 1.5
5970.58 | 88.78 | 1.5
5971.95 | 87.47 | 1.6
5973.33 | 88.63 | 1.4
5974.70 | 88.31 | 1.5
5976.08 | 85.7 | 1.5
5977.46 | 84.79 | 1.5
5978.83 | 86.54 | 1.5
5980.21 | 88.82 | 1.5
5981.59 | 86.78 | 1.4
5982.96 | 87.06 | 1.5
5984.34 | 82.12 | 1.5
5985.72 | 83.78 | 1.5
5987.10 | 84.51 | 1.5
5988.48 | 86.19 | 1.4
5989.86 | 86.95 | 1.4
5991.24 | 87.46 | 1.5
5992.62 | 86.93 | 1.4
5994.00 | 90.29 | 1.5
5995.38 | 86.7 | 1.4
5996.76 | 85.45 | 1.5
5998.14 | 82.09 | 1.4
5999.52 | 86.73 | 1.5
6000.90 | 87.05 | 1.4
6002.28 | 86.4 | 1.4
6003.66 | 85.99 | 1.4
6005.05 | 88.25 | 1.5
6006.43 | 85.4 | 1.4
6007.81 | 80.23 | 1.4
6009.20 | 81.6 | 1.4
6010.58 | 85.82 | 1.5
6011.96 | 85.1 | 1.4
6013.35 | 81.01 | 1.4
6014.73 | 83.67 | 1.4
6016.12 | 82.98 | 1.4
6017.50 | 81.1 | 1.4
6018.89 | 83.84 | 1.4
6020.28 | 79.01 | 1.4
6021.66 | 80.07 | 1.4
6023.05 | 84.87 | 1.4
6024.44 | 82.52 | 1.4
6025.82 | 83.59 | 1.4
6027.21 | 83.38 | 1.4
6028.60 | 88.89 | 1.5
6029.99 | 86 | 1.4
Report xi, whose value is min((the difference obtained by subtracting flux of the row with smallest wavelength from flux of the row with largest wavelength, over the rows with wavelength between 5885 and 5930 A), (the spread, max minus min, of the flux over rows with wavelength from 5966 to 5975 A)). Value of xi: -4.8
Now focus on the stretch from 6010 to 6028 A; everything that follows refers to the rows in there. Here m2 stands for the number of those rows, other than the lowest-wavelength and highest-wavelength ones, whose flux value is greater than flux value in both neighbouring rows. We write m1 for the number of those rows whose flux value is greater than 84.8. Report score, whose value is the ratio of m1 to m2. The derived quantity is 1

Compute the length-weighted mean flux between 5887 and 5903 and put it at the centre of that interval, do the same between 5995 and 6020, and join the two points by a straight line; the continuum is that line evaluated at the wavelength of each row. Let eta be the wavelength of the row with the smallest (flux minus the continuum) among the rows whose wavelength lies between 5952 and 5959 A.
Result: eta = 5958.22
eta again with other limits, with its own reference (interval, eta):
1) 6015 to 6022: 6020.28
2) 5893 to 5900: 5895.44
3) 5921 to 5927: 5921.29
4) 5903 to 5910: 5909.03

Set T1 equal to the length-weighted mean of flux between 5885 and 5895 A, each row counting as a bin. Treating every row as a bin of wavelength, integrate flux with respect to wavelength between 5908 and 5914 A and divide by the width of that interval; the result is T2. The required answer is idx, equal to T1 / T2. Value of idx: 0.880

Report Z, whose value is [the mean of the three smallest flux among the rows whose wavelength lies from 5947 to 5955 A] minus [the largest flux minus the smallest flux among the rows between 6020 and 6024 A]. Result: 78.1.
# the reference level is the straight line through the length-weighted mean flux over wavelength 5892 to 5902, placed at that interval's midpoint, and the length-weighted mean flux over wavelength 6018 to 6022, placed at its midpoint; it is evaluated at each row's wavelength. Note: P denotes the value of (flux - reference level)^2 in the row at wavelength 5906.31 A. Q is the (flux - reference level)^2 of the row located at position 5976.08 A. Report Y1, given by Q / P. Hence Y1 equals 0.8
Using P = 32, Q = 24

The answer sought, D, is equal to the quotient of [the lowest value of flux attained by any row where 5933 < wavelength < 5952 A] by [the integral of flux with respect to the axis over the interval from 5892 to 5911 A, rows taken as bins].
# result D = 0.0513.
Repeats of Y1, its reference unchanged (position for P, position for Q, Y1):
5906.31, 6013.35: 0.0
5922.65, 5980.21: 1.2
